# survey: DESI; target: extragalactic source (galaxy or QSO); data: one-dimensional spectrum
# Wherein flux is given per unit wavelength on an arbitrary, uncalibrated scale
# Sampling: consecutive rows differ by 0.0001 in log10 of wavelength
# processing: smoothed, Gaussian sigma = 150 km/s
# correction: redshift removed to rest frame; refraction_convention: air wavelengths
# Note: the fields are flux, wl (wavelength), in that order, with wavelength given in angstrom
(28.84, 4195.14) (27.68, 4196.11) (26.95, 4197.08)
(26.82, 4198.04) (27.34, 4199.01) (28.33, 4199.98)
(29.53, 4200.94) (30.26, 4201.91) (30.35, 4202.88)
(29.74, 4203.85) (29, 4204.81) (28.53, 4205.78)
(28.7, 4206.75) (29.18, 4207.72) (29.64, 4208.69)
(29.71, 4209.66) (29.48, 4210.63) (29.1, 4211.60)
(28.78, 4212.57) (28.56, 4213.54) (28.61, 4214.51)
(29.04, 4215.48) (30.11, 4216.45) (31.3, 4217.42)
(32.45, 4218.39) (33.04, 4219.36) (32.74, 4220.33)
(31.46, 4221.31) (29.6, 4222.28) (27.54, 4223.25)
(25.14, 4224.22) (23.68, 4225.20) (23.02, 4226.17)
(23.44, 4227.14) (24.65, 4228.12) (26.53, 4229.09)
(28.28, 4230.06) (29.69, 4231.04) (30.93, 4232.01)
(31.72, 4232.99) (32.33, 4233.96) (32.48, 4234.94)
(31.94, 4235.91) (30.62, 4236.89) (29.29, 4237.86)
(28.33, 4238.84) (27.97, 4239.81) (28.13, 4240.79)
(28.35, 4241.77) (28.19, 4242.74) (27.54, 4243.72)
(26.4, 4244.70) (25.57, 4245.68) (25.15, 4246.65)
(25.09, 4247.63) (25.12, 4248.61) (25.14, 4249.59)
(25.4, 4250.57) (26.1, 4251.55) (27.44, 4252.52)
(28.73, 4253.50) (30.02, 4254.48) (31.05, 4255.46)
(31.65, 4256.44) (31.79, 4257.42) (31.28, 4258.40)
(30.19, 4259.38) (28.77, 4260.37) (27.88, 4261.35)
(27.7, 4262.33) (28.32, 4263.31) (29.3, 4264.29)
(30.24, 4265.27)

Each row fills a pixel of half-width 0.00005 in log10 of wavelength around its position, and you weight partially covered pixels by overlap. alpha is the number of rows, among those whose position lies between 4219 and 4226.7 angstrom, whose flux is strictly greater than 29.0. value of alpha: 4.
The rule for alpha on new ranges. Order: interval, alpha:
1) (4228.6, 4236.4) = 6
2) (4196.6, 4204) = 4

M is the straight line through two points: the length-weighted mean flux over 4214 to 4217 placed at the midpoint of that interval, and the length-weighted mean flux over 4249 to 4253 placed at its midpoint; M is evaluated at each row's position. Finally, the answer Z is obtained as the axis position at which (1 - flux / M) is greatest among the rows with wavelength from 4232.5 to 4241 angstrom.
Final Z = 4239.81 angstrom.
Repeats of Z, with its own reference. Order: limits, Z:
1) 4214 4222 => 4214.51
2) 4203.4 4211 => 4205.78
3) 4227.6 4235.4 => 4228.12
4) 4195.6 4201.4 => 4198.04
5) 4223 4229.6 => 4226.17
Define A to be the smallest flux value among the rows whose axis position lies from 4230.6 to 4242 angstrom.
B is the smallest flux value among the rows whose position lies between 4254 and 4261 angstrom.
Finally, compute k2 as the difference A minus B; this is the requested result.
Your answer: -0.8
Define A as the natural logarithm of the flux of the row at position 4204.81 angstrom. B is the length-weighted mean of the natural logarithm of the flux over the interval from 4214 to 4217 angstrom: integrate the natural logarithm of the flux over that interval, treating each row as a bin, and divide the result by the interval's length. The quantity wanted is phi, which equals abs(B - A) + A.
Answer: 3.38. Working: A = 3.37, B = 3.38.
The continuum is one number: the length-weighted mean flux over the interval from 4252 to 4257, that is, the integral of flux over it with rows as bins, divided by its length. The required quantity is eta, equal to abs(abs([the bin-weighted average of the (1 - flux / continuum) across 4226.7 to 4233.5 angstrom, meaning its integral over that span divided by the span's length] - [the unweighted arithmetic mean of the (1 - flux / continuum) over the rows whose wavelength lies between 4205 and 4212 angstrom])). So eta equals 0.04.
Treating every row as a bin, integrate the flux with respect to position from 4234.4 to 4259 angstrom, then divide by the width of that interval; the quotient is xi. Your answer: 28.4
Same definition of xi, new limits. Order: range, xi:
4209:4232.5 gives 28.6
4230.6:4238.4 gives 31.1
